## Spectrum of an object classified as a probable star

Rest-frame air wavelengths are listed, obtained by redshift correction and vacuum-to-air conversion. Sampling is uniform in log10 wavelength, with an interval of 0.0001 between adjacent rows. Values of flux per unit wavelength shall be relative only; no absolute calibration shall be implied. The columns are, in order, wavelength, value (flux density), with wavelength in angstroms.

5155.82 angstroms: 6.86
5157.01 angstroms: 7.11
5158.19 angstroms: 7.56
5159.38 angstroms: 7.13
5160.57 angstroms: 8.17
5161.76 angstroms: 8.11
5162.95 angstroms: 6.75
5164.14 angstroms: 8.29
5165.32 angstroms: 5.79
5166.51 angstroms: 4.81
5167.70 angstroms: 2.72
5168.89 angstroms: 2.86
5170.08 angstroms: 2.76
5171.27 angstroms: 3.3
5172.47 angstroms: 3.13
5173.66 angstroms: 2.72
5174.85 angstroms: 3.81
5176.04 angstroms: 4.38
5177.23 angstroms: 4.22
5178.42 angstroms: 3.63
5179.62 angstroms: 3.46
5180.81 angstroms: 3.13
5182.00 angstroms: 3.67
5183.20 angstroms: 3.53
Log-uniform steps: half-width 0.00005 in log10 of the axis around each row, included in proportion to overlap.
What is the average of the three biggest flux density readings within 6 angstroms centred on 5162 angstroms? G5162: 8.2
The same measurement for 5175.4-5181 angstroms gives 4.1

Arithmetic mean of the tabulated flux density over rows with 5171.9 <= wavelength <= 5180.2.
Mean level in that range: 3.6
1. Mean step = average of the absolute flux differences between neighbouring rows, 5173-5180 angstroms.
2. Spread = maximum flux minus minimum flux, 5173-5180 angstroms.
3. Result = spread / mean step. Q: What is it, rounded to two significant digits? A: 3.2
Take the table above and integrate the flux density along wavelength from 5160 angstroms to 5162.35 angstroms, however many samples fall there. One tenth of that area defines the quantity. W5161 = 1.9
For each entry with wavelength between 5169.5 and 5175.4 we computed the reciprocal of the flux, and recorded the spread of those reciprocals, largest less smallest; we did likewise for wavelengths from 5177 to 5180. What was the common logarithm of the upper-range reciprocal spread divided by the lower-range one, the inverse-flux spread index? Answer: -0.31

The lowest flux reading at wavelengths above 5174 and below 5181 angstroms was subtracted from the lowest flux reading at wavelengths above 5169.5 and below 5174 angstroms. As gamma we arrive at 0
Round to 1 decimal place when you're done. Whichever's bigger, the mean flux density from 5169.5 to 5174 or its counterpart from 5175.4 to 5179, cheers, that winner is 4.1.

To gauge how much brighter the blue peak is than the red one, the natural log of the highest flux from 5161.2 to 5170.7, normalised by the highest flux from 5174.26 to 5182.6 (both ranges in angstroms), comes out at 0.64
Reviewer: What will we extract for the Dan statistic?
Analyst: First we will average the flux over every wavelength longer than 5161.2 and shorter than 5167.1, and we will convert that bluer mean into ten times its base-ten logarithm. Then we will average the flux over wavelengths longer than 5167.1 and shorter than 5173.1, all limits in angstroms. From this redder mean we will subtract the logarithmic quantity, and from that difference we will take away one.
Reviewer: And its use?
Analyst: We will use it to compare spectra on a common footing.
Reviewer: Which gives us -6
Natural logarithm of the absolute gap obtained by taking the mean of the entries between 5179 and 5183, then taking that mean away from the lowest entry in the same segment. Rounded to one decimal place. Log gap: -1.2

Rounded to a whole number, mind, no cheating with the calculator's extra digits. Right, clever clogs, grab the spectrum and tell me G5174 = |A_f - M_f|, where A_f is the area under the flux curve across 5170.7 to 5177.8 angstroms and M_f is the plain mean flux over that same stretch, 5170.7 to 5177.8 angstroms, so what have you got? 22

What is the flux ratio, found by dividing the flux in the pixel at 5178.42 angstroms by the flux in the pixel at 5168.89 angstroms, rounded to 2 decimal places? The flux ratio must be 1.27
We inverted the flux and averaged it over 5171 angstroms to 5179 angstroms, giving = 0.28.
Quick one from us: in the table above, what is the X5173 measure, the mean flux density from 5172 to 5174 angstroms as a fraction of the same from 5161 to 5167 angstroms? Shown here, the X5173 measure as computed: 0.43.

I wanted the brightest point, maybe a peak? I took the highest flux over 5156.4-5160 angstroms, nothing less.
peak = 7.56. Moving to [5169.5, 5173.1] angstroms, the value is 3.3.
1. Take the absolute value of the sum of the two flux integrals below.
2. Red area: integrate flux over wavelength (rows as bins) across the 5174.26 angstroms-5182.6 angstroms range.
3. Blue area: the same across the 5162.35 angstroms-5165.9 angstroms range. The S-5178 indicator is 56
